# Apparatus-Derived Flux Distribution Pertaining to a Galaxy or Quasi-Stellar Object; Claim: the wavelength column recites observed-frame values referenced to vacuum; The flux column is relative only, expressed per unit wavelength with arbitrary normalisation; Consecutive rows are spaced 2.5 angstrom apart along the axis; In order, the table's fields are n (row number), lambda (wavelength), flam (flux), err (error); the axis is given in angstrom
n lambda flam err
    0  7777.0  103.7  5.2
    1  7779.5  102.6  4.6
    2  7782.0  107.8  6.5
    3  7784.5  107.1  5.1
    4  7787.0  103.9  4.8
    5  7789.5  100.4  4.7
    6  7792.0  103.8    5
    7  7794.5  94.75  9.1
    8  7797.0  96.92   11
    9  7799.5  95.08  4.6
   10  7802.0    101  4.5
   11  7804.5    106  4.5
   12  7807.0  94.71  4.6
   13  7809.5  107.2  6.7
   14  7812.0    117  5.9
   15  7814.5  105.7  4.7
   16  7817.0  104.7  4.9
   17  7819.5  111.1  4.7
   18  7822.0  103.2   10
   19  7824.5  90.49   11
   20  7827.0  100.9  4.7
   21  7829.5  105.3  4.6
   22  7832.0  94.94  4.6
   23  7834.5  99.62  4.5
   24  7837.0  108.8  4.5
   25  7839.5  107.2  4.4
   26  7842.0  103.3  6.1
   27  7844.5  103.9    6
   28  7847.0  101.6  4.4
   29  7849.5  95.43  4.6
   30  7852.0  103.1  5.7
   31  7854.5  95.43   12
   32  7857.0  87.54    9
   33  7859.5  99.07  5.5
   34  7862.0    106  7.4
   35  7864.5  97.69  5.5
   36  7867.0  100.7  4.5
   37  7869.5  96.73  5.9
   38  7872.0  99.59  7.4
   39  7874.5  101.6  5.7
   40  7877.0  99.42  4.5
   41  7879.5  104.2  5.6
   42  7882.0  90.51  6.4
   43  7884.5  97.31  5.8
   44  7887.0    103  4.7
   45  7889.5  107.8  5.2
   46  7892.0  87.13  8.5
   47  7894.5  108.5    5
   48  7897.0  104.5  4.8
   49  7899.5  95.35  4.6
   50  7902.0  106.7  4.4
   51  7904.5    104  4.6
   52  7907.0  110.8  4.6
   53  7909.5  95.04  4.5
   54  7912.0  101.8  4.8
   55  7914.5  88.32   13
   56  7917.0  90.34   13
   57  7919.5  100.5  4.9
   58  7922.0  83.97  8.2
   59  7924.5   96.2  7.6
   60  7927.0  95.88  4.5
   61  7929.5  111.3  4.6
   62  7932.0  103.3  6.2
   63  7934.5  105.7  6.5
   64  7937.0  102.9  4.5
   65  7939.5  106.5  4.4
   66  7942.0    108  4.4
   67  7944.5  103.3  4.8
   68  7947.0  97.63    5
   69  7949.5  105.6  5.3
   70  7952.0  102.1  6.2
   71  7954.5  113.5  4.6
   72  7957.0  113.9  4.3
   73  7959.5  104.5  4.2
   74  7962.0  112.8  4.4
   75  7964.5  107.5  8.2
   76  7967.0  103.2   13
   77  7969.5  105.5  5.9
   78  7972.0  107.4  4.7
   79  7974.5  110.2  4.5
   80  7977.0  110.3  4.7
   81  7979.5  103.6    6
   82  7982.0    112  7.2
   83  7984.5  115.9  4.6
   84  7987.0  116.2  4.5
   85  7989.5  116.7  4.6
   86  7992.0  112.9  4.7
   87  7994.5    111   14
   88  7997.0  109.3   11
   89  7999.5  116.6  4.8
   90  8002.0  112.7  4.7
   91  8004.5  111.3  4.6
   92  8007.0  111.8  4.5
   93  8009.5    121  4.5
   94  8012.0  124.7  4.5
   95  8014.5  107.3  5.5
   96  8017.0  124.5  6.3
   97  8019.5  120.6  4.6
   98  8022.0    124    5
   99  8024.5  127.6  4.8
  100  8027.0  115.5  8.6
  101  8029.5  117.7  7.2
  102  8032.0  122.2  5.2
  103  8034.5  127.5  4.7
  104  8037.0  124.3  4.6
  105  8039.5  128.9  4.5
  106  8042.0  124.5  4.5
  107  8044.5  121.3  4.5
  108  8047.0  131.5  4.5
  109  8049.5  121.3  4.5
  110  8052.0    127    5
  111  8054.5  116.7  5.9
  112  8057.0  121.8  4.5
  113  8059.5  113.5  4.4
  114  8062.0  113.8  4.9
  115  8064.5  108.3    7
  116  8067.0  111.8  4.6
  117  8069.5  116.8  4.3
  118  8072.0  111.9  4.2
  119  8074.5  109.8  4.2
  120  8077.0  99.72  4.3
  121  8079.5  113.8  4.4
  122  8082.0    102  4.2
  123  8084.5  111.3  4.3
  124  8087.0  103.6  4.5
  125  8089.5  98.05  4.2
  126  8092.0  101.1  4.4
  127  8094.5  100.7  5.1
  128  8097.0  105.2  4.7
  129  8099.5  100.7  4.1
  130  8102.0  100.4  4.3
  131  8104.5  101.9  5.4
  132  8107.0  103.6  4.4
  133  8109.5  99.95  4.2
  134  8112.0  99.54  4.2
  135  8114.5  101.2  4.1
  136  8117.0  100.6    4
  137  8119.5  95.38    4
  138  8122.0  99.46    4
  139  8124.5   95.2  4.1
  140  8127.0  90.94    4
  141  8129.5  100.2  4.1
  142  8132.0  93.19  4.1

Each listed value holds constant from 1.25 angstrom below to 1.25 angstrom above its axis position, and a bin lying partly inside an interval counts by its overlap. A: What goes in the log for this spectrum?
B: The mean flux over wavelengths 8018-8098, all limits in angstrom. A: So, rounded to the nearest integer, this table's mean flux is 115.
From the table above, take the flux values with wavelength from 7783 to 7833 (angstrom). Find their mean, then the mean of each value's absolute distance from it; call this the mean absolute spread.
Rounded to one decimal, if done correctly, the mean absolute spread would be 5.1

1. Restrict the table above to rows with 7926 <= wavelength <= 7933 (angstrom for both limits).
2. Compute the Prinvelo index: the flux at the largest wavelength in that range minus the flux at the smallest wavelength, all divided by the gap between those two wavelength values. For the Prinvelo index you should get 1.5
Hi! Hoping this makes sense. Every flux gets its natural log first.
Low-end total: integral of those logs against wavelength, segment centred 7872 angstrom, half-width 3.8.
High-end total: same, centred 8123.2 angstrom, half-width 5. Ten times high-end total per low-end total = 13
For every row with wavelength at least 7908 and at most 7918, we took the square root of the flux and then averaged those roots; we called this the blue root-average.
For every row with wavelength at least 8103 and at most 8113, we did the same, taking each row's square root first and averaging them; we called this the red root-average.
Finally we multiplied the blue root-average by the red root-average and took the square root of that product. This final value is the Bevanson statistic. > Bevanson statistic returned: 9.9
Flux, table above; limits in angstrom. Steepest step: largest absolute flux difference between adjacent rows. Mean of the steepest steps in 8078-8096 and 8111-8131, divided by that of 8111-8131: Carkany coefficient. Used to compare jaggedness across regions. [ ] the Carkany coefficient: 1.14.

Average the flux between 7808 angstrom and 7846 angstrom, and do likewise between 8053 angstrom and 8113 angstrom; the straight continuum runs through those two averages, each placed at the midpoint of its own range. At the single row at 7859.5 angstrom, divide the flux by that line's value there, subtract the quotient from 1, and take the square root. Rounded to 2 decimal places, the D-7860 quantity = 0.23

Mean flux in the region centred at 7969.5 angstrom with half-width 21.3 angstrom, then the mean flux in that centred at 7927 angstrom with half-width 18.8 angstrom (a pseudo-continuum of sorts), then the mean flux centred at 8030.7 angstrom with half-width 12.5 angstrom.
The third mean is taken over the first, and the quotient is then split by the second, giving 0.0113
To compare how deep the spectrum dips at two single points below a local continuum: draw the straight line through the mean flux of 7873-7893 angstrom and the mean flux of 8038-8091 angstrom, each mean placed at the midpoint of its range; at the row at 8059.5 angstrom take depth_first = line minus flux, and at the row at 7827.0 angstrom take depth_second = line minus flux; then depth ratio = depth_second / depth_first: -10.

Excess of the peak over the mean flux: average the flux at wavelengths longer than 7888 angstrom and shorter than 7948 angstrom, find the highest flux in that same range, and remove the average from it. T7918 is 11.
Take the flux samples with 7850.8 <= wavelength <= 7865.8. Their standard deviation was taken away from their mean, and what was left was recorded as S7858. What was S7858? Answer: 92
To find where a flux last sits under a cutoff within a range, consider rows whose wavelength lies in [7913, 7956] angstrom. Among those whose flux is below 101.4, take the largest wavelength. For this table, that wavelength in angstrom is 7947.0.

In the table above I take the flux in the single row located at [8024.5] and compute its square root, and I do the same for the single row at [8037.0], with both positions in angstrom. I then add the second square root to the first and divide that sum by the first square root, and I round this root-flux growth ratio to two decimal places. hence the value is 1.99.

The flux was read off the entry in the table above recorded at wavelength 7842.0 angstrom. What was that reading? 103.3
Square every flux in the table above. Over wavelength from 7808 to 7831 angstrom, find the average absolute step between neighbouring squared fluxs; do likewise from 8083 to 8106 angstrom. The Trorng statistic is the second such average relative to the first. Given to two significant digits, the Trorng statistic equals 0.43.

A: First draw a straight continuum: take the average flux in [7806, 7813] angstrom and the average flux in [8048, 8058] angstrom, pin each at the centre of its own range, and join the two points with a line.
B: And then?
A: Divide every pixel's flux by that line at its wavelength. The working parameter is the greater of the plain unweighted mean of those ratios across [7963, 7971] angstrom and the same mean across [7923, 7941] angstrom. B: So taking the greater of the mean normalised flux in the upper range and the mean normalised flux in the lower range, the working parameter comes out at 0.91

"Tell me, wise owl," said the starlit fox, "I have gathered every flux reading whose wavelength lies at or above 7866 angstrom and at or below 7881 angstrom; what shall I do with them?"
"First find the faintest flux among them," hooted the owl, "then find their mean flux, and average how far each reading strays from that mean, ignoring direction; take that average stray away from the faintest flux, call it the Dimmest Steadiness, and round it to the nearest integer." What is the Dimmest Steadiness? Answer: 95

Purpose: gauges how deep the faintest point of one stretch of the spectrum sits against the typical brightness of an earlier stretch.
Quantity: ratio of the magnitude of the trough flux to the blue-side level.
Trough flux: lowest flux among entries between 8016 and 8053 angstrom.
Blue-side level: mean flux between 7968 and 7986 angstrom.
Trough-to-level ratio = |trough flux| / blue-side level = 1.06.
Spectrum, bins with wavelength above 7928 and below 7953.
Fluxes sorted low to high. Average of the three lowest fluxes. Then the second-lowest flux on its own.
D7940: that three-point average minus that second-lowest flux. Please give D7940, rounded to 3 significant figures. -1.22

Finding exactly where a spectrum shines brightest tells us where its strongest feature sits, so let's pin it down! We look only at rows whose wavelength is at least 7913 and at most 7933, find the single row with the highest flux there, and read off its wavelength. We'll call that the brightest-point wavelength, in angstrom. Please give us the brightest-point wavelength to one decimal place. 7929.5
